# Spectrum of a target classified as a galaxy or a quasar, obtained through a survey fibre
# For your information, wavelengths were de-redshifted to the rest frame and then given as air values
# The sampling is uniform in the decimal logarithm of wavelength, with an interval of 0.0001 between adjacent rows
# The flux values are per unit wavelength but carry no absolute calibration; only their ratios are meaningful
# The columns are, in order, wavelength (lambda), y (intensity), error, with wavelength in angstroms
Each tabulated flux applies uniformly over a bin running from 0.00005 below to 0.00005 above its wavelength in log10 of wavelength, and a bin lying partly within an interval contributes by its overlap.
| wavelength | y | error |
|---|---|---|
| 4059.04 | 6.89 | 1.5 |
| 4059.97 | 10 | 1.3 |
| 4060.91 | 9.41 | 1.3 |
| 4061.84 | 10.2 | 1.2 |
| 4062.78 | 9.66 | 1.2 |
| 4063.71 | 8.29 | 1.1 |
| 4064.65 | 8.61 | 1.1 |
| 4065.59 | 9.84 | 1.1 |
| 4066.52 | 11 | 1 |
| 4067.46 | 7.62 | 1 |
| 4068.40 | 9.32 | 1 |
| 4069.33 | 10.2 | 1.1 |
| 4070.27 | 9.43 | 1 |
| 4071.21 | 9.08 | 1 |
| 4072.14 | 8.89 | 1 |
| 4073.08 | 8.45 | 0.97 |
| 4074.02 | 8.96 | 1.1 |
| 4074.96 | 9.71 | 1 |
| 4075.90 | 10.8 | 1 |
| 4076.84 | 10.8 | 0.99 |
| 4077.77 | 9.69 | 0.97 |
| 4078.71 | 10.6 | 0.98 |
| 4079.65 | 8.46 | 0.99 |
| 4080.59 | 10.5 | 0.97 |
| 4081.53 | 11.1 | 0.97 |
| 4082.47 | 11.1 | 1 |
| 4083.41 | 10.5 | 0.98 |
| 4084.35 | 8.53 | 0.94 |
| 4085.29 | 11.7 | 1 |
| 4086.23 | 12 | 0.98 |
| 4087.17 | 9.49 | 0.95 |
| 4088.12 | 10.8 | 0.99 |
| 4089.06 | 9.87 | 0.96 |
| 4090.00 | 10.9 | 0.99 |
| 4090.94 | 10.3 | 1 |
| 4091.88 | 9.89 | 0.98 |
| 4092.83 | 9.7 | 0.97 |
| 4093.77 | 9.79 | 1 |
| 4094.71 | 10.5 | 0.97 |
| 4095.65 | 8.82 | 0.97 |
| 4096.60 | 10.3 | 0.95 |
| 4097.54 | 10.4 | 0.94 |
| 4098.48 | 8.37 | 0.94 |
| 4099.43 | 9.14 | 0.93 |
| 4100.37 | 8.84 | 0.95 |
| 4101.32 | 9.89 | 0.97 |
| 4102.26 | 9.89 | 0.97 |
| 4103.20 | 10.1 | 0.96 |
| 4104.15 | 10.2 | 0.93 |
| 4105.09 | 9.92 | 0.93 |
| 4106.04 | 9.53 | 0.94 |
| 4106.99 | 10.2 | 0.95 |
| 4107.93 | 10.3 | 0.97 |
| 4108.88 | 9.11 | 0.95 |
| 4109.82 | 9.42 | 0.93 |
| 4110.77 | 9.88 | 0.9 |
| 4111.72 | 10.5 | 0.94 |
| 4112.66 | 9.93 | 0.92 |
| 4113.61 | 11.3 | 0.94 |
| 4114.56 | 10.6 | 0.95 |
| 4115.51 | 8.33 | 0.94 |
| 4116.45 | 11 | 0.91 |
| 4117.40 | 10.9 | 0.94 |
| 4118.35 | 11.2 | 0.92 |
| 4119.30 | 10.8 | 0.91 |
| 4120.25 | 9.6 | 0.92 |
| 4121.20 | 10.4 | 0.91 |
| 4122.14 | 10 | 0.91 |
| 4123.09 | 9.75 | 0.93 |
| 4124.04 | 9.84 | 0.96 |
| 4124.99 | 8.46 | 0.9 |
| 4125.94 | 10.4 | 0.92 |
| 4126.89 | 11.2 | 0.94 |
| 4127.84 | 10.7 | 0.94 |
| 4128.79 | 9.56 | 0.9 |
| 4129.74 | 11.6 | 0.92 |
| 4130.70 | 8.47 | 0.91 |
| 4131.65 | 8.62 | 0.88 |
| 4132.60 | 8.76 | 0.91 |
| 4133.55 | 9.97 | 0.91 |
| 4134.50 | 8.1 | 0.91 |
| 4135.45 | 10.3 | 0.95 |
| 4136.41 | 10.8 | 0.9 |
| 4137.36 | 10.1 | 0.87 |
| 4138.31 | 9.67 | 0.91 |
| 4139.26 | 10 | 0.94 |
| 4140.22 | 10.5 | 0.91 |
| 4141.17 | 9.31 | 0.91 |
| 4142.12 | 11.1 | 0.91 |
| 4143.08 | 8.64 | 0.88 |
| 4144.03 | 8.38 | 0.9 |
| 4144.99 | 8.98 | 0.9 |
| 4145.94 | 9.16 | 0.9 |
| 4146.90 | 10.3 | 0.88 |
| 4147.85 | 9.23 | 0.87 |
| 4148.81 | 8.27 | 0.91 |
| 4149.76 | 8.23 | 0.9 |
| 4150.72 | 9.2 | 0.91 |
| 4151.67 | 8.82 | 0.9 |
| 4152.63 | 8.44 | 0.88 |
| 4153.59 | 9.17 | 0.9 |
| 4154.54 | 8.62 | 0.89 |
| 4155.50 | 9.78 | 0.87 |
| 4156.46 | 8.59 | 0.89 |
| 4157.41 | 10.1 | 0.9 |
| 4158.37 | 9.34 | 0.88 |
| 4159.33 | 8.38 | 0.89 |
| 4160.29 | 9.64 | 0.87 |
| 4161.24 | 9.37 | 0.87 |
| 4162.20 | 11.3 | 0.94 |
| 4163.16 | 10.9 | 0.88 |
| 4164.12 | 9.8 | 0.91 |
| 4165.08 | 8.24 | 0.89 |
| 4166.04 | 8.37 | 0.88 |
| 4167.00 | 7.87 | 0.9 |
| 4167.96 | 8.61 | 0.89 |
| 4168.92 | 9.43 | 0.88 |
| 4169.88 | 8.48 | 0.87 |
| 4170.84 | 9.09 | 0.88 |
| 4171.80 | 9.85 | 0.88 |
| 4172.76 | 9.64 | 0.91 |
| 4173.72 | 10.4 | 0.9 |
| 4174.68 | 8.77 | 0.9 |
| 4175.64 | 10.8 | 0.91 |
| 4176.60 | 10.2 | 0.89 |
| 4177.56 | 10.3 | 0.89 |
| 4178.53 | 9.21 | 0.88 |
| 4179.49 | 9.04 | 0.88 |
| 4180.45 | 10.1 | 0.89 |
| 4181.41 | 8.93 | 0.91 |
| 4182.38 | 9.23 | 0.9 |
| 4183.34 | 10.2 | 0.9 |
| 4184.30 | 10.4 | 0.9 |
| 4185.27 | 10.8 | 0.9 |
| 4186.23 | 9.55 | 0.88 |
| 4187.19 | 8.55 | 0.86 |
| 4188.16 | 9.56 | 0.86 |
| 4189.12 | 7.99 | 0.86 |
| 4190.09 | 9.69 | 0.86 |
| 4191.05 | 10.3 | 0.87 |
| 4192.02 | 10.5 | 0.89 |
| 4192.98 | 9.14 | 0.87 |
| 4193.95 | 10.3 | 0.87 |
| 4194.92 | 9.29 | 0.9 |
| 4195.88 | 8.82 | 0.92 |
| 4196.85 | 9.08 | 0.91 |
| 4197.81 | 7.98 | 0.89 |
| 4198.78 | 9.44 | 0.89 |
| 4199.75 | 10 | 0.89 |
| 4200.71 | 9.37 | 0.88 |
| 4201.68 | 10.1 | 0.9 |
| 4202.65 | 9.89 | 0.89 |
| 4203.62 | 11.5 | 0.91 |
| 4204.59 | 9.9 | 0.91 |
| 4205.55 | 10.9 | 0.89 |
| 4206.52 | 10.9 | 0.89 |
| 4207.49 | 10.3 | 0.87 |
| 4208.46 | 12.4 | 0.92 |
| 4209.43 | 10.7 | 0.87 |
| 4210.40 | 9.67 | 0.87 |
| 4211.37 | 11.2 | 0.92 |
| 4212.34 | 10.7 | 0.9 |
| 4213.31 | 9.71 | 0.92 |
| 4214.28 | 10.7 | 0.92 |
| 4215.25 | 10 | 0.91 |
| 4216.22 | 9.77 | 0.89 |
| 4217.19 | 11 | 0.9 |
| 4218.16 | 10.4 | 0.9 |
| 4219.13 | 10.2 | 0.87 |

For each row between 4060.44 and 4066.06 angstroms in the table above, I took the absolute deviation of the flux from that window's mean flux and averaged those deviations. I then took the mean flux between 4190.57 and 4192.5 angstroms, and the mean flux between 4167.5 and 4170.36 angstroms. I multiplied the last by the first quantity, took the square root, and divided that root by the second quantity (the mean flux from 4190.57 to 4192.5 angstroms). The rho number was 0.22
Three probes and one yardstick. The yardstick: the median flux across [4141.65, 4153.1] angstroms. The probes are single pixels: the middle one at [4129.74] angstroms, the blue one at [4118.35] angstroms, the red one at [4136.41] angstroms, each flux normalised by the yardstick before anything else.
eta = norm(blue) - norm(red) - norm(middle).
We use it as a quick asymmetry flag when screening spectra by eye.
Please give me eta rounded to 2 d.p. -1.26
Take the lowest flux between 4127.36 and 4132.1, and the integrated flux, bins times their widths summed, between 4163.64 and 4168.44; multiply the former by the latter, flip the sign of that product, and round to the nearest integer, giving -348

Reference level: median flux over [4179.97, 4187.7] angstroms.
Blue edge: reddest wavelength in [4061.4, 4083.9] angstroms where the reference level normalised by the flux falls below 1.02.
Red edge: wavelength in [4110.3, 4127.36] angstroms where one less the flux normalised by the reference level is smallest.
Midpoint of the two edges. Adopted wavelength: 4098.5 angstroms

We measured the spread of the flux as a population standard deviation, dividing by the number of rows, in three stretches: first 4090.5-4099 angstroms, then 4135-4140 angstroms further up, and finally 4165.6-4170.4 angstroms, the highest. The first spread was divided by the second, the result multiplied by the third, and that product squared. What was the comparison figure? 0.89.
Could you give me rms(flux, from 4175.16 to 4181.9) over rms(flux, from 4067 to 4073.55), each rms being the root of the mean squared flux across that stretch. 1.09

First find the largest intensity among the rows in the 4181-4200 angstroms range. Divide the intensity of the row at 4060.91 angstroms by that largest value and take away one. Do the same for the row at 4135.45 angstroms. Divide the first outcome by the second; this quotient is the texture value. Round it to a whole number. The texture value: 3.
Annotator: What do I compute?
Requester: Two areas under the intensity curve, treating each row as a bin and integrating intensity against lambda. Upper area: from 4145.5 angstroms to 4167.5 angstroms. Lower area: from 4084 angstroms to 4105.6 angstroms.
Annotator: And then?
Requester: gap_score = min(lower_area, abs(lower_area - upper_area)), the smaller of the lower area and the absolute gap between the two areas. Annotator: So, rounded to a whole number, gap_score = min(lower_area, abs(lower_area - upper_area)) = 14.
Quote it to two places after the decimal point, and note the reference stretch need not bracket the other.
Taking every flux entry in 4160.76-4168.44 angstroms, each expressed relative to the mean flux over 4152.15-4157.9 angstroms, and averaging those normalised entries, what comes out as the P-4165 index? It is 1.02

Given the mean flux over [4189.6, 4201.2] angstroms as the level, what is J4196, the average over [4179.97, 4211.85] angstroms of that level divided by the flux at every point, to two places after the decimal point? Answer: 0.97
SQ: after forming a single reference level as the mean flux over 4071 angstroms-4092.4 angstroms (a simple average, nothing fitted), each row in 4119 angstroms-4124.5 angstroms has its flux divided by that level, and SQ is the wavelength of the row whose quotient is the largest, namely 4119.30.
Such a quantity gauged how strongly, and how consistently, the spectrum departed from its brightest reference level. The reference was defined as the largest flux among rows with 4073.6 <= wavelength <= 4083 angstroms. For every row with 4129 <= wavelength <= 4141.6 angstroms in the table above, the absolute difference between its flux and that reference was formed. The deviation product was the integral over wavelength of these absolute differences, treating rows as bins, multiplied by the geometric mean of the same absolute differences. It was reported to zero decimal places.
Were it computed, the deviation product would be 22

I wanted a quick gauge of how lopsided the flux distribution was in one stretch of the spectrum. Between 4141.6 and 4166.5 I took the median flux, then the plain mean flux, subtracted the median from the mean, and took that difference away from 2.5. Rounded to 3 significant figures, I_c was 2.42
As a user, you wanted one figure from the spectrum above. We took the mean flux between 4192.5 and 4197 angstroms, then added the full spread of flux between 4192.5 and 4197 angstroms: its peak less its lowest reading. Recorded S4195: 10.8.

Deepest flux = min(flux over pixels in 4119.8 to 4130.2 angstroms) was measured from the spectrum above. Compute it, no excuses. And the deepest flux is 8.46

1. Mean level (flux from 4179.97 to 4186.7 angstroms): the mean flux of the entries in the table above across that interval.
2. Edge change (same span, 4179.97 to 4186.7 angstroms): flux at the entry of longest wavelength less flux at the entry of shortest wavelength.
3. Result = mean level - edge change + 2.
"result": 12.4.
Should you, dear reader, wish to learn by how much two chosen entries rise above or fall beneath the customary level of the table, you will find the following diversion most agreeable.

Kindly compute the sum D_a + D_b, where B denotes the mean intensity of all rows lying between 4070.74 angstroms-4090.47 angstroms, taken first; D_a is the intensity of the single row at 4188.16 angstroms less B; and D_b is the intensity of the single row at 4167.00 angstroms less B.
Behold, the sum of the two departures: -2.8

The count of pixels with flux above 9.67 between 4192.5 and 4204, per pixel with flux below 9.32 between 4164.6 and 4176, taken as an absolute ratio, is 0.7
